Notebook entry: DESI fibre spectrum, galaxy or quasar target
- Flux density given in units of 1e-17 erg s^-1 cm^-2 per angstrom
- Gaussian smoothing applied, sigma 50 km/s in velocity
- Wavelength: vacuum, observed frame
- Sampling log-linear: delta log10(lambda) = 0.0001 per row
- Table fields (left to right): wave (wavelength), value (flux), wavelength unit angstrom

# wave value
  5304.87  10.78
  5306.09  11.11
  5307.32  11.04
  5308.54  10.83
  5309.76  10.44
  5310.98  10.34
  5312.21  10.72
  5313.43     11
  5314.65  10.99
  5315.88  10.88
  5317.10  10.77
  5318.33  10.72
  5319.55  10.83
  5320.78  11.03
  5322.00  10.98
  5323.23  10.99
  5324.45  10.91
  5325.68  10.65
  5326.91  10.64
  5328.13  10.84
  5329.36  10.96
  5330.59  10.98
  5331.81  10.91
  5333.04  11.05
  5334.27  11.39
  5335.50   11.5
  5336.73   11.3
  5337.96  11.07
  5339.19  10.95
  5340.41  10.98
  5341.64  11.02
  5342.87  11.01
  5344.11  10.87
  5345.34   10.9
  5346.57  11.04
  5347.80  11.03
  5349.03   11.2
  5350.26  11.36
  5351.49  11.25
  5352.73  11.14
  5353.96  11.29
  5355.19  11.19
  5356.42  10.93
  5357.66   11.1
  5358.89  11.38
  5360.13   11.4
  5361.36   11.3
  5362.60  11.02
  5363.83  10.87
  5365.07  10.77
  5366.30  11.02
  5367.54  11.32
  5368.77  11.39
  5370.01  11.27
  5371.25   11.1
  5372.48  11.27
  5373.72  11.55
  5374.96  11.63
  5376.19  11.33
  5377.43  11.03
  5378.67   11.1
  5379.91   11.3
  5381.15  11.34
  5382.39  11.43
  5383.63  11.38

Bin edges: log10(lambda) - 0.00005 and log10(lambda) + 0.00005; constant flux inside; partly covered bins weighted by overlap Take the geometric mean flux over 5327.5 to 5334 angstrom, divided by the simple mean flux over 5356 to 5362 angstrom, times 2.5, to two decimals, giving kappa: 2.44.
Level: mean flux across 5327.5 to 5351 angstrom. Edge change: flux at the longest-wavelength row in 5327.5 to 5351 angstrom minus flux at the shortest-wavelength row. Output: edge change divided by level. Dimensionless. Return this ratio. 0.05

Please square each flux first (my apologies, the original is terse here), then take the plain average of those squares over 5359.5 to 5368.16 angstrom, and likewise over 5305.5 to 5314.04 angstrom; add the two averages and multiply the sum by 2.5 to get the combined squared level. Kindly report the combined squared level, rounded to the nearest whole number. 599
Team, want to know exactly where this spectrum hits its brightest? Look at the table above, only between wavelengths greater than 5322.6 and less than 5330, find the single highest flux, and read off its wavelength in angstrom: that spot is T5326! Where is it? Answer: 5323.23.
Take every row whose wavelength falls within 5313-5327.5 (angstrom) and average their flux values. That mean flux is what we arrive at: 10.9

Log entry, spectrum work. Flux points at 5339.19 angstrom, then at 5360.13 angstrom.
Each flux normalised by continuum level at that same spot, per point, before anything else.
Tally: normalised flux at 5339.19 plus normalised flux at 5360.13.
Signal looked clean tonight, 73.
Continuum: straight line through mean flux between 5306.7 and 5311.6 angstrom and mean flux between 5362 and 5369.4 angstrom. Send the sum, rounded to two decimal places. 2.04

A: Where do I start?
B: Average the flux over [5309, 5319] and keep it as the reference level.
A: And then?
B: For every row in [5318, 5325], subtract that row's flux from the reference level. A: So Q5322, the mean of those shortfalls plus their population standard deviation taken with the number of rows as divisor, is -0.07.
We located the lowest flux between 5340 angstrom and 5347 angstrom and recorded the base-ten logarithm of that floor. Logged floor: 1.04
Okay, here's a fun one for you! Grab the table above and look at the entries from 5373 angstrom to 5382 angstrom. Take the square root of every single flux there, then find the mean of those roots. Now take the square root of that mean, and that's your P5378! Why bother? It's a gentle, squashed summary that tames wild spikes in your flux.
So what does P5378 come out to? 1.834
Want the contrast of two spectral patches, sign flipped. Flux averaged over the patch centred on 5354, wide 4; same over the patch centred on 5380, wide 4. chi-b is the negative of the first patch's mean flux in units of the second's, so -0.996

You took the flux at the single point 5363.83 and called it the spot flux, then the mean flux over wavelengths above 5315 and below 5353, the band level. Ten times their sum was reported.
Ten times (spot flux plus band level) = 219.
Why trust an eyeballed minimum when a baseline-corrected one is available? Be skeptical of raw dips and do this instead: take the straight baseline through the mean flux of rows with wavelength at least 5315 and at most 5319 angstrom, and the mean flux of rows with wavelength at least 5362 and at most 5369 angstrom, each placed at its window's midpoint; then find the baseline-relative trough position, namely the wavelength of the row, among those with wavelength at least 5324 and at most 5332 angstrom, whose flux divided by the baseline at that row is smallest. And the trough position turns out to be 5326.91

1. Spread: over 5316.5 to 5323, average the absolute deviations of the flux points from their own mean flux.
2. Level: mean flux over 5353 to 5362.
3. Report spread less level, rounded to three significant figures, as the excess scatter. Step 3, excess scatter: -11.1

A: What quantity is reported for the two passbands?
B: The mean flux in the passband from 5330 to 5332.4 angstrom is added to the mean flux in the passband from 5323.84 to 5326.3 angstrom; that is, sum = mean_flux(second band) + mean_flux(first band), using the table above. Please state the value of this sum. 21.7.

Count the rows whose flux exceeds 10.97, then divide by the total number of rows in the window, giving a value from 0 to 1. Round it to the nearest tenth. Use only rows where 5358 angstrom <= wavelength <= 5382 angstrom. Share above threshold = 0.9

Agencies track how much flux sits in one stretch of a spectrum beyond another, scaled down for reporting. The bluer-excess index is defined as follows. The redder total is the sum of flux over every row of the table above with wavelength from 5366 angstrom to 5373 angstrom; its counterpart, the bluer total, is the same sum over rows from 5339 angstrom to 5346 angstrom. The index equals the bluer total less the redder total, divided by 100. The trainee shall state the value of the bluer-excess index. -0.016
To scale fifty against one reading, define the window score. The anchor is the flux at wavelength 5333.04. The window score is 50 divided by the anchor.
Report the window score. 4.52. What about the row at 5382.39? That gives 4.37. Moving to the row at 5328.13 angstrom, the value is 4.61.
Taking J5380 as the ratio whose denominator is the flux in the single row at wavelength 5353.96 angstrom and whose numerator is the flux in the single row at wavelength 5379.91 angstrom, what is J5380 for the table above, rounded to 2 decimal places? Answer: 1.00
